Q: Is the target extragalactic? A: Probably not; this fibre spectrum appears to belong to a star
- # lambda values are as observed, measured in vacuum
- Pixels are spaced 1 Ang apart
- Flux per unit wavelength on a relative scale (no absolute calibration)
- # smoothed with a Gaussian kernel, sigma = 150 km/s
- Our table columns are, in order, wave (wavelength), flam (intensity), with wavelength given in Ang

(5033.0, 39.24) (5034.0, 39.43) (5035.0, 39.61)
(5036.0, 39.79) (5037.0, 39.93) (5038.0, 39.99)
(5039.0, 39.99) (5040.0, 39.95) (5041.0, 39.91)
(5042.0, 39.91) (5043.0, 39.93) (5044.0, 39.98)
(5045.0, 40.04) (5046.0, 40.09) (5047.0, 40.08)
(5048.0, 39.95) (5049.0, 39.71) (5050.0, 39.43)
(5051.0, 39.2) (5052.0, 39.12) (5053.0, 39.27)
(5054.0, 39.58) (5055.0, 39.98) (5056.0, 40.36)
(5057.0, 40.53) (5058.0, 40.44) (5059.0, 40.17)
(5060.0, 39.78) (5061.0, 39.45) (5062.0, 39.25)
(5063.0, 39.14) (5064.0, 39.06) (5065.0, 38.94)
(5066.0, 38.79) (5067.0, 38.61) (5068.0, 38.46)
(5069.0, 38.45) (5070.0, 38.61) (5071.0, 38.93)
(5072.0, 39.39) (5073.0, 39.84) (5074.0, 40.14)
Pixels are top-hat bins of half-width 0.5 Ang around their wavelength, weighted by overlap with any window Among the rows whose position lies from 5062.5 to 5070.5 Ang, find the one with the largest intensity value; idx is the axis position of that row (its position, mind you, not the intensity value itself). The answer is 5063.0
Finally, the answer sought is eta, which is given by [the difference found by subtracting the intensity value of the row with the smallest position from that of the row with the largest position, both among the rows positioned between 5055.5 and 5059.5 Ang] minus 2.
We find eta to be -2.19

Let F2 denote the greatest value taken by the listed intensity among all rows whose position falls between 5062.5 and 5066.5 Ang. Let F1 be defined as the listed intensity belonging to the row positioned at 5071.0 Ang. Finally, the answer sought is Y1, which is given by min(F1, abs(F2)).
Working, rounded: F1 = 38.93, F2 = 39.14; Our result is 38.9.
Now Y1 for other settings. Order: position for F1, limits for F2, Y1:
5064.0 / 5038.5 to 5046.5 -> 39.1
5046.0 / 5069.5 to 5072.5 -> 39.4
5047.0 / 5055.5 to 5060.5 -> 40.1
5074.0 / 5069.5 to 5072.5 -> 39.4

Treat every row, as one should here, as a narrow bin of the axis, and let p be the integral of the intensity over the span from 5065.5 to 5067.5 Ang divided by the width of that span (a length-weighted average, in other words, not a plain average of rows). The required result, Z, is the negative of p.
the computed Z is -38.7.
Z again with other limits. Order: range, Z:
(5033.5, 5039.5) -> -39.8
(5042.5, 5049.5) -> -40.0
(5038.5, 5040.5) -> -40.0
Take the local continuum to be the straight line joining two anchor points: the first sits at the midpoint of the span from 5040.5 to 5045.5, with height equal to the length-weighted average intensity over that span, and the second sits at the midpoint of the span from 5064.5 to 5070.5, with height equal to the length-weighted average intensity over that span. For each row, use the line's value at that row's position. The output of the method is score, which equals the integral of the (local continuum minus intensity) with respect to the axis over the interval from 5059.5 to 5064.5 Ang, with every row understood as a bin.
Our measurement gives -2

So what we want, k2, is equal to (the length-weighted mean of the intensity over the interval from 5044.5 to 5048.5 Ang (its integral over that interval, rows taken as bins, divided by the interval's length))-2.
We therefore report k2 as 38.0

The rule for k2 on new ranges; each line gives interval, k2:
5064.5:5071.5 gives 36.7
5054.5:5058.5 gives 38.3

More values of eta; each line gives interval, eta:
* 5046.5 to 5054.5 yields -2.50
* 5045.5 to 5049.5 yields -2.38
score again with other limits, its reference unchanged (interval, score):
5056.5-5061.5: -5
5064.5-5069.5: 0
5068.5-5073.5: -3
